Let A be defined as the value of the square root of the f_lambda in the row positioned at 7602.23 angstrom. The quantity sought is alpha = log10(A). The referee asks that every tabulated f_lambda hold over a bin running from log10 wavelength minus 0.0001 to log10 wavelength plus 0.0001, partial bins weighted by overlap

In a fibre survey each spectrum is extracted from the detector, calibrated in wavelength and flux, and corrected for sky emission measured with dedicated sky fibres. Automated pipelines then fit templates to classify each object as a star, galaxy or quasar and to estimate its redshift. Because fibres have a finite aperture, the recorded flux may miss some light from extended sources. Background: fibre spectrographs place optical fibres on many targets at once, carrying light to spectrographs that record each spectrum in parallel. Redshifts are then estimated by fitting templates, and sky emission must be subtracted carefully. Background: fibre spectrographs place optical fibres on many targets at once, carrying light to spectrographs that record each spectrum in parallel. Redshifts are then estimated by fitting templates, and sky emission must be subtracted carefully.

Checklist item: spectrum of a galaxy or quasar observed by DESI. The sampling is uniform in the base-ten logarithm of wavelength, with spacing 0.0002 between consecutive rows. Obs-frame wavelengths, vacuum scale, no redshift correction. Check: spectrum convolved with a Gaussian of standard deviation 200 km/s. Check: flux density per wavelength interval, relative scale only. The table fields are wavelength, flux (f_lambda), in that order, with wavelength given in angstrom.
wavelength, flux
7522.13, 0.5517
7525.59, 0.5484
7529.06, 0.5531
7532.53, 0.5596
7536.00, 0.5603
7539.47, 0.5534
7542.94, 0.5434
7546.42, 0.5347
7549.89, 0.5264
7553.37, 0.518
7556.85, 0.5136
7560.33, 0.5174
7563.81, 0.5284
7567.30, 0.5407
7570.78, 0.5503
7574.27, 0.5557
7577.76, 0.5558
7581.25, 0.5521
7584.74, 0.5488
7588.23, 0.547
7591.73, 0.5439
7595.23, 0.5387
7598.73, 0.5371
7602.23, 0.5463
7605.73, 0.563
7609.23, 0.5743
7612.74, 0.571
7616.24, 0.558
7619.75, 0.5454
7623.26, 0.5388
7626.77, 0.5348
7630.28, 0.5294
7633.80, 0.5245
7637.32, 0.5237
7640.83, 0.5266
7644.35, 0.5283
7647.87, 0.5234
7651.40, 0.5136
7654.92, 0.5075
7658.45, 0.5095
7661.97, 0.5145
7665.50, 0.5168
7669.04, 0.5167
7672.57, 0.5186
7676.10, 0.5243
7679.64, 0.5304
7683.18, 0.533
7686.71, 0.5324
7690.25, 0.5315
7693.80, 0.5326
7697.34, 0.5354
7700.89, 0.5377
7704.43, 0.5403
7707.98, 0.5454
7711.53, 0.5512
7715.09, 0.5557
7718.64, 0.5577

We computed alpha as -0.131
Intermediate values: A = 0.739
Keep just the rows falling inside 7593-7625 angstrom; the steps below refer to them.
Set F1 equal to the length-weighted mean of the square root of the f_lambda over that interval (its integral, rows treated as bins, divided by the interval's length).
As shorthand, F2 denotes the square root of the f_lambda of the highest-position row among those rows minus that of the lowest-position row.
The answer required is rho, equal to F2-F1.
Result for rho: -0.743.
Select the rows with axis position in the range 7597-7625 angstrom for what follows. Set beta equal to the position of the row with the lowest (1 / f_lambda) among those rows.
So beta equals 7609.23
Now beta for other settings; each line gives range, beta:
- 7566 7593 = 7577.76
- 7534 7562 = 7536.00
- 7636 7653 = 7644.35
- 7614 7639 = 7616.24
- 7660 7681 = 7679.64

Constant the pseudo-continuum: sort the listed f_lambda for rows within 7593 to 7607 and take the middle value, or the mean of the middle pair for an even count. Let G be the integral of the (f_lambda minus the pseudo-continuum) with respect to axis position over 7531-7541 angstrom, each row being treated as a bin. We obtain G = 0.15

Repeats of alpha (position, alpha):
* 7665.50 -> -0.143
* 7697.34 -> -0.136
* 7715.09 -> -0.128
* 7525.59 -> -0.130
